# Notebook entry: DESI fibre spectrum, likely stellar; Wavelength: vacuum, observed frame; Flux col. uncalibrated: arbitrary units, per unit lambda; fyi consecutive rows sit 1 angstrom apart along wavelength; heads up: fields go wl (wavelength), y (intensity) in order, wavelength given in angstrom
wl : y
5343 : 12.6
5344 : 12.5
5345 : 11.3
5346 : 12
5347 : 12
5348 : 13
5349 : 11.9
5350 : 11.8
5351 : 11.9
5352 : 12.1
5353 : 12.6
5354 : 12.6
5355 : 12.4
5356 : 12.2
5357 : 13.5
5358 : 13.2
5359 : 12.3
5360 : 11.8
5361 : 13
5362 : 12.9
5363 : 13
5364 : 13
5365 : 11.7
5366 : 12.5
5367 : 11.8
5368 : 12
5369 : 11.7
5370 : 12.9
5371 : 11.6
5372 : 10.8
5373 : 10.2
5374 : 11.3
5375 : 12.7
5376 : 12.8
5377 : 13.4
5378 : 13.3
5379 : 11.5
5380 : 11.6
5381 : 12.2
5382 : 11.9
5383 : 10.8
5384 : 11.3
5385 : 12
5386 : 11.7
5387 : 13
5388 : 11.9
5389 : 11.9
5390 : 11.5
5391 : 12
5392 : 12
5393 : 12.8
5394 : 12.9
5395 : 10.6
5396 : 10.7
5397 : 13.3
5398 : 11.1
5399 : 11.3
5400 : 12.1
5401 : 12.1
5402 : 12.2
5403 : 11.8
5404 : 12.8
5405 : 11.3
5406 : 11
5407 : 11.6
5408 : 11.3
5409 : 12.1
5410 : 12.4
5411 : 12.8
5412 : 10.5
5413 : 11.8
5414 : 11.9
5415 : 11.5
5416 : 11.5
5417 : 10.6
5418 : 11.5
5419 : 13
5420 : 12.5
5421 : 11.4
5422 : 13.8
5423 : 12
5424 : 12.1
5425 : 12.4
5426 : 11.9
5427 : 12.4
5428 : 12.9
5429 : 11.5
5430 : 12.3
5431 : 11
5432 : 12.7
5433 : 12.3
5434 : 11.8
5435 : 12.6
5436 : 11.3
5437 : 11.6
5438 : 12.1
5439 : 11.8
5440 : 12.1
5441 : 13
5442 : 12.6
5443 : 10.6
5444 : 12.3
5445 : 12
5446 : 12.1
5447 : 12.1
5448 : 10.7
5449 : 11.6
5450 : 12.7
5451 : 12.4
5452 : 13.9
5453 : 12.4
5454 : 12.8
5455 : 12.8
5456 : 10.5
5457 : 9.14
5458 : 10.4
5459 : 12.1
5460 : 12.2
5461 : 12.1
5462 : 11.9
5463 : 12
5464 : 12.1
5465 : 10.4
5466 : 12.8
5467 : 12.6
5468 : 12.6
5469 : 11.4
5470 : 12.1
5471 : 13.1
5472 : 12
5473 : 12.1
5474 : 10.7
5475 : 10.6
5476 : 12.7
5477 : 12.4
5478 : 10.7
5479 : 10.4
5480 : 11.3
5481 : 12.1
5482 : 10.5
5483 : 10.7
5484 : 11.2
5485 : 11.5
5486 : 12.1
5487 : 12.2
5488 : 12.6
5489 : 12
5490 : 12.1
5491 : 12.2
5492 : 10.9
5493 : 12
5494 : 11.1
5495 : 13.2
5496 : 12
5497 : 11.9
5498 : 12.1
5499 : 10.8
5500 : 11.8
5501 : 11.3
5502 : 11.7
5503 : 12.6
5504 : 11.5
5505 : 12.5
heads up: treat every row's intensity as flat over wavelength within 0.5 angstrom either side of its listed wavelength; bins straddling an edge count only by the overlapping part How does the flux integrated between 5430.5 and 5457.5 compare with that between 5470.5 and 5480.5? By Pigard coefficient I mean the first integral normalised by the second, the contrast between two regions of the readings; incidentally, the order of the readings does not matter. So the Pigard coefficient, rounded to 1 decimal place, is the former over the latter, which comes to 2.8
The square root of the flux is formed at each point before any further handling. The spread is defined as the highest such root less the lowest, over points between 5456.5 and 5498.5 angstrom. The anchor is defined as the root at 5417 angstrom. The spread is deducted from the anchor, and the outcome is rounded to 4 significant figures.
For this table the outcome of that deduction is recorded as 2.646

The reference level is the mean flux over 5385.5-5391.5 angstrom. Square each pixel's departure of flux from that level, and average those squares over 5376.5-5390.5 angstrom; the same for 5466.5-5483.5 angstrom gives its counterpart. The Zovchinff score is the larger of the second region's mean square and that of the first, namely 0.90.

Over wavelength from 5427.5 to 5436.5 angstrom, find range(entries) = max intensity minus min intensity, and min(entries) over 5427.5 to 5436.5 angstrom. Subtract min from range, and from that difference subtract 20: -29.1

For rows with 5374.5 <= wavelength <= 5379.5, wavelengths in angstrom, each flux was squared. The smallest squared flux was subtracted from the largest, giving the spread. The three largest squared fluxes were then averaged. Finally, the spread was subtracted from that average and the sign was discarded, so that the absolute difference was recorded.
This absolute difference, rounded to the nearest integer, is 126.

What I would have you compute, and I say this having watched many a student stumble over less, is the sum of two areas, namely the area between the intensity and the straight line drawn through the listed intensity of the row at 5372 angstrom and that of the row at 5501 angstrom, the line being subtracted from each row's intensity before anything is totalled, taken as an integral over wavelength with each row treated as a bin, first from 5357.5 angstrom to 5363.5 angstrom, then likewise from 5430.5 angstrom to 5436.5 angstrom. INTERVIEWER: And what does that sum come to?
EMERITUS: 17.1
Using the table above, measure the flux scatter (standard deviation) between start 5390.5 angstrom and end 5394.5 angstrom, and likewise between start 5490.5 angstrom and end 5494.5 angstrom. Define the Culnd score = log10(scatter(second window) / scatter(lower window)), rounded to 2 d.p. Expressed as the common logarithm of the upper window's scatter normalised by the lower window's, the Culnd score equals 0.12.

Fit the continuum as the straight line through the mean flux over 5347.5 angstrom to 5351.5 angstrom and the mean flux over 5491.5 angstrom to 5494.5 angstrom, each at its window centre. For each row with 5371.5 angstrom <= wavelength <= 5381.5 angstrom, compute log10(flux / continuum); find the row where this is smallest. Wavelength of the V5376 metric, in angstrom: 5373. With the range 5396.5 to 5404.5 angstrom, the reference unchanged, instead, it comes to 5398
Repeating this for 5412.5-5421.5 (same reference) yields 5417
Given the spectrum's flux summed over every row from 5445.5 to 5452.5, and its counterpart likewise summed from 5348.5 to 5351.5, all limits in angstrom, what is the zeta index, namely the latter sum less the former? -50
